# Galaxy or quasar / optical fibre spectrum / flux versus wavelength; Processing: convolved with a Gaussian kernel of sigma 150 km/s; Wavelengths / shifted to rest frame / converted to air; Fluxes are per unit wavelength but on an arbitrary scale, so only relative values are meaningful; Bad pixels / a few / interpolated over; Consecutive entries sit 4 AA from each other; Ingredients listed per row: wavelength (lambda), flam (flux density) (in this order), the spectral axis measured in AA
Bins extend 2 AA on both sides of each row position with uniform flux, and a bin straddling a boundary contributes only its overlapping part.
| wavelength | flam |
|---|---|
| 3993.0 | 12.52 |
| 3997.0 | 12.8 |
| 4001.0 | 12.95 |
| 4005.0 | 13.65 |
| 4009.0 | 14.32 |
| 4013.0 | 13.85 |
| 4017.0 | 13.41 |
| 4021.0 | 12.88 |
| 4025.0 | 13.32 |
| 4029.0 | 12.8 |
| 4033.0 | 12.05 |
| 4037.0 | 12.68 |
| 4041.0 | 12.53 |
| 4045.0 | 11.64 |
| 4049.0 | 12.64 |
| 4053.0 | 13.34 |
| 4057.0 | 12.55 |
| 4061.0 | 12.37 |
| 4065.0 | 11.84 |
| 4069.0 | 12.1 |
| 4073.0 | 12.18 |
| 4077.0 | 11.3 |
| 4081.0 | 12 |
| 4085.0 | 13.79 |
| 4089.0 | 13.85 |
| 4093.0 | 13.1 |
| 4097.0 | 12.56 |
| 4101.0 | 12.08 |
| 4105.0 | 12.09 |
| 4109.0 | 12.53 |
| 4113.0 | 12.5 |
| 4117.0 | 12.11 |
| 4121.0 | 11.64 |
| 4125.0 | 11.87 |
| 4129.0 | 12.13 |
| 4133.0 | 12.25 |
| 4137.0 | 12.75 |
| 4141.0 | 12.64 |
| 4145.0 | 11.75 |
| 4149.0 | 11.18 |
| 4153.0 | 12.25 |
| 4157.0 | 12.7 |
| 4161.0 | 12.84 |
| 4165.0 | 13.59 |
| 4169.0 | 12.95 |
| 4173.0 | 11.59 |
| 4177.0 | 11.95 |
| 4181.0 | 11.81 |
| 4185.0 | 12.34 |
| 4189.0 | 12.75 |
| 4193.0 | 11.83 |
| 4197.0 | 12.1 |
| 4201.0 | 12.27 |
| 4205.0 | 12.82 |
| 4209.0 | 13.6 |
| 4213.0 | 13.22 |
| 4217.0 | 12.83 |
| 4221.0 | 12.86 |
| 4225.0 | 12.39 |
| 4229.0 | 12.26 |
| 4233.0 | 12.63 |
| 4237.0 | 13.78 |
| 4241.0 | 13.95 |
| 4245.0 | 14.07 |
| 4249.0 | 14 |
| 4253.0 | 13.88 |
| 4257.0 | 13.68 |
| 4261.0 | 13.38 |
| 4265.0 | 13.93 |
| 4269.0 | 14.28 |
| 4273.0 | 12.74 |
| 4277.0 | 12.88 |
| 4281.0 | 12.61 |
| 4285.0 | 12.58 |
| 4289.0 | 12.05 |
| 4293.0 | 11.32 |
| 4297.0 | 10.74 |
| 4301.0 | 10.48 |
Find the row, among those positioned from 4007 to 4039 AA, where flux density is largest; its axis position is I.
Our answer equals 4009.0 AA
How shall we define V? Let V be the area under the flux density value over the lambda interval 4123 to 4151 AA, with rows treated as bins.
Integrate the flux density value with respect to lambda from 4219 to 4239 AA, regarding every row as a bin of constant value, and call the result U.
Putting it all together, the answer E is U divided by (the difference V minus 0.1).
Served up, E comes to 0.76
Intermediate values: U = 256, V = 338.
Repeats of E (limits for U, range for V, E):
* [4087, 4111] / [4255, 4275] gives 1.12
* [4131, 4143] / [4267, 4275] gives 1.39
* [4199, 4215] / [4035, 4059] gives 0.69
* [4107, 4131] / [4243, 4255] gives 1.74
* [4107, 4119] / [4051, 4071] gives 0.60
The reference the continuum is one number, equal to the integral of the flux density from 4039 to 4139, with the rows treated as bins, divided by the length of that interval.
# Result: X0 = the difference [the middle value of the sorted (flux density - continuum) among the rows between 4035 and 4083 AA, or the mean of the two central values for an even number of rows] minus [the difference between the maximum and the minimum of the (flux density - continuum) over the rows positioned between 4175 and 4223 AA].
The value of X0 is -1.9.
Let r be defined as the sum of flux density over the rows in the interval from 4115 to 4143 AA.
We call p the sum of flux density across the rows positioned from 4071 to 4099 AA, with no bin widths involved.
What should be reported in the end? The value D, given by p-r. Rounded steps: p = 88.8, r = 85.4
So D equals 3.4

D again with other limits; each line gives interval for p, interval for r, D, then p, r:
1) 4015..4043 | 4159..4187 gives 2.6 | 89.7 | 87.1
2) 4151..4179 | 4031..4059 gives 0.4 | 87.9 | 87.4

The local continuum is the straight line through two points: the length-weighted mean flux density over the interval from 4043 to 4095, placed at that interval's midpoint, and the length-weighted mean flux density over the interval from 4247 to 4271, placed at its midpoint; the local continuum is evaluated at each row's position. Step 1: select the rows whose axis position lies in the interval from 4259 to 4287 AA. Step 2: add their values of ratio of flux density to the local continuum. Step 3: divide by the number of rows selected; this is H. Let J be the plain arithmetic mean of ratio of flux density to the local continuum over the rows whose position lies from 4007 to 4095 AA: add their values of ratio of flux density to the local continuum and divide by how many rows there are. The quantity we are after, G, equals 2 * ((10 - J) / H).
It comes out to 19.0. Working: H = 0.95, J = 1.03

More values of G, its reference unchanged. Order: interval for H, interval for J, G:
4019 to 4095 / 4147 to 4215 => 17.9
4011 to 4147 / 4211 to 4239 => 18.2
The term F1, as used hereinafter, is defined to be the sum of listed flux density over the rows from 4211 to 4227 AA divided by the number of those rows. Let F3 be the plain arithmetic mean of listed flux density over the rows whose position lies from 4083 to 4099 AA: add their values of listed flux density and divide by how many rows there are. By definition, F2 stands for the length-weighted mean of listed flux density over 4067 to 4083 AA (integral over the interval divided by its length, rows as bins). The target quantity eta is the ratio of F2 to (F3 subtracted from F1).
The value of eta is -24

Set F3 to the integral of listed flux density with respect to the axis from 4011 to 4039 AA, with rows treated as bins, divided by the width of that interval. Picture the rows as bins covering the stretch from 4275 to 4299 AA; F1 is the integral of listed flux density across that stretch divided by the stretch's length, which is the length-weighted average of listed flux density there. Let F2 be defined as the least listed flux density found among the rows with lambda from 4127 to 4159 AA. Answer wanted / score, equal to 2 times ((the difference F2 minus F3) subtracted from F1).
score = 28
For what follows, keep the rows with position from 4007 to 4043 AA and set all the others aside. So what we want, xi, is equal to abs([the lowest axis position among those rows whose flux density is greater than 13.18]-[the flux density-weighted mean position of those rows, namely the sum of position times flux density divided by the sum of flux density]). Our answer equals 15.5 AA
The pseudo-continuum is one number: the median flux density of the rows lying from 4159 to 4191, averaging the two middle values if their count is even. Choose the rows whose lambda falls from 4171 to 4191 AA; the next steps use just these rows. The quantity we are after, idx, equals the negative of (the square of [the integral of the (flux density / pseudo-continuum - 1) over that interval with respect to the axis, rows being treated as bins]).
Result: -0.53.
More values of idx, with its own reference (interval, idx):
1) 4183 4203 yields -0.21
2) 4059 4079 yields -0.88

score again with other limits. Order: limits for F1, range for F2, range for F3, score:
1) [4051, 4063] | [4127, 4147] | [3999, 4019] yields 29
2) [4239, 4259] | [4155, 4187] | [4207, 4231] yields 30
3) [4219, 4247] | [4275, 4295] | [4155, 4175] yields 29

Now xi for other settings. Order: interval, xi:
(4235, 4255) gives 8.0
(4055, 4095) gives 9.6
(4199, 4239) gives 10.0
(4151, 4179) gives 0.1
